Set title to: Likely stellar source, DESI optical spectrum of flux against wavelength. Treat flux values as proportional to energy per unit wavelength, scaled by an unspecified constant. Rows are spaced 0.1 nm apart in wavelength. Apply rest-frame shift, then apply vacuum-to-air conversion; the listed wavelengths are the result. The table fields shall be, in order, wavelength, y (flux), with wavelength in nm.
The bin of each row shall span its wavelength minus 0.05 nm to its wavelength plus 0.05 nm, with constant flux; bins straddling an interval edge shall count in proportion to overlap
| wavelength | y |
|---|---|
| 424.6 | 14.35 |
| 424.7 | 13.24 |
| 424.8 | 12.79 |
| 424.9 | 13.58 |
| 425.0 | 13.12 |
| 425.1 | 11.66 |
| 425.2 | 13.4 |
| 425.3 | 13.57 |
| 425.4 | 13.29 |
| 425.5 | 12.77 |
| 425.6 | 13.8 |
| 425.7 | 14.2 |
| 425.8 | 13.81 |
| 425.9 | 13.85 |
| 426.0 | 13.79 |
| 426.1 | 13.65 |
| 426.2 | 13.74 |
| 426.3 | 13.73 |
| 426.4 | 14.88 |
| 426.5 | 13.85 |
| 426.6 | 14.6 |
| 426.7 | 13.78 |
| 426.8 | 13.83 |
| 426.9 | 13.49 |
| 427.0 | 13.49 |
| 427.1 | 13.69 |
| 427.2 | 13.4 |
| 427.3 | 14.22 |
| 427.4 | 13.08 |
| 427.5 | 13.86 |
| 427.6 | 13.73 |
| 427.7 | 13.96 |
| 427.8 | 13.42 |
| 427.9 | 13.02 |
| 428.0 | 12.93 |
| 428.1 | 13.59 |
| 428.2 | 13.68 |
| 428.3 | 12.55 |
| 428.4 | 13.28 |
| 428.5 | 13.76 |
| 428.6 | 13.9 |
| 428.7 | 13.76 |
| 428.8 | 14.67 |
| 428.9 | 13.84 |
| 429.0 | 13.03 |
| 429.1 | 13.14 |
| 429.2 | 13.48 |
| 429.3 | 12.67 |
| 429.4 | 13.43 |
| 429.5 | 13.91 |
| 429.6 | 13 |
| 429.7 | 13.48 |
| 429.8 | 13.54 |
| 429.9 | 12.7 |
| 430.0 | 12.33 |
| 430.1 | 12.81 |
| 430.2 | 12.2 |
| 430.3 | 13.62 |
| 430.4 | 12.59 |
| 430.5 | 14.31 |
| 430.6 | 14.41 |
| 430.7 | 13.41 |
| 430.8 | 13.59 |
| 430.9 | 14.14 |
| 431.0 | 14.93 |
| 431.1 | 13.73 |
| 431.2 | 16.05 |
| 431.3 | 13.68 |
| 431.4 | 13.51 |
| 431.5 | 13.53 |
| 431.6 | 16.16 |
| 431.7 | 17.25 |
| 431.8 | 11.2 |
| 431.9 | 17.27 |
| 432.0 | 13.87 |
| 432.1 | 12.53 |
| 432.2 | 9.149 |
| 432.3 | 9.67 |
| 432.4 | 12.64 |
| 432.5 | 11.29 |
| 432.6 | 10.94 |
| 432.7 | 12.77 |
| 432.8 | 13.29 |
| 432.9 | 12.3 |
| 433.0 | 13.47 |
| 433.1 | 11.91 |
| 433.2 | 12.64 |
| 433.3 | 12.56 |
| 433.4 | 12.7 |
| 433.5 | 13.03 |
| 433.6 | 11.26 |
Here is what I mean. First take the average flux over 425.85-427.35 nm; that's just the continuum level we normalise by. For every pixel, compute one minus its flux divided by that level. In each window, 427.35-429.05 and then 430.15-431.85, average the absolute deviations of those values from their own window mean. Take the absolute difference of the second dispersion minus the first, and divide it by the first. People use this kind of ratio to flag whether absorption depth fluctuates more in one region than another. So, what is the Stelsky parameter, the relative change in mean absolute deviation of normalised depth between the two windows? 1.7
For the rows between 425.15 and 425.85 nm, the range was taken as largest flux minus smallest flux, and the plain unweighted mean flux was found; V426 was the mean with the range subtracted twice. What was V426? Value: 11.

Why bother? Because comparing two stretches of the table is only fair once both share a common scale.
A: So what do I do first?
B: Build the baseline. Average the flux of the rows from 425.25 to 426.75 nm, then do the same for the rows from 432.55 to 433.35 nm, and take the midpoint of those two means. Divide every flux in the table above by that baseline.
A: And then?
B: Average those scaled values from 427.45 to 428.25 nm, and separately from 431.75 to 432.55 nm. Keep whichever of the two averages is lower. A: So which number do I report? 0.93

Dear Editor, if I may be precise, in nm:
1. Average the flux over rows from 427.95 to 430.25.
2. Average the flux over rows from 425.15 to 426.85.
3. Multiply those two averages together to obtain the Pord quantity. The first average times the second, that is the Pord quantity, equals 183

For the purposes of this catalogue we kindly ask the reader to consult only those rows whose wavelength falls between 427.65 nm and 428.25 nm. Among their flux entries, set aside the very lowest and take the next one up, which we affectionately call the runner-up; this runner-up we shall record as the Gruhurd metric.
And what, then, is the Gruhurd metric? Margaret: 13.02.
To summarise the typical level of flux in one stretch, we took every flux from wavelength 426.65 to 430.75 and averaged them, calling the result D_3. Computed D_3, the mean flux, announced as 13.4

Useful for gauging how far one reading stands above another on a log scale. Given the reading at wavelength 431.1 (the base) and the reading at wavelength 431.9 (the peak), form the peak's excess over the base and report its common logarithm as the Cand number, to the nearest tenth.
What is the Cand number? 0.5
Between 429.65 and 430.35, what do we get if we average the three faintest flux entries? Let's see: 12.4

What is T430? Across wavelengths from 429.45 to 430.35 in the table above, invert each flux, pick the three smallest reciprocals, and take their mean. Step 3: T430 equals 0.0731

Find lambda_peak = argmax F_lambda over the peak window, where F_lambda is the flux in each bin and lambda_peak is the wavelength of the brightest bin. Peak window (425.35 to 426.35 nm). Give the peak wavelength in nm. 425.7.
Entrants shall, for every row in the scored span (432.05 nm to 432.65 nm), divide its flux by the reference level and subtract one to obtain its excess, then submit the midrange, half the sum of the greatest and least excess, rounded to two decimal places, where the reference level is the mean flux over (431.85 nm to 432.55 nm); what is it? -0.12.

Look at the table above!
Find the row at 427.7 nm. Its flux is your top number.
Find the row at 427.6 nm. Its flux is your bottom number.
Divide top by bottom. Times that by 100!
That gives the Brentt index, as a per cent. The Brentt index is 102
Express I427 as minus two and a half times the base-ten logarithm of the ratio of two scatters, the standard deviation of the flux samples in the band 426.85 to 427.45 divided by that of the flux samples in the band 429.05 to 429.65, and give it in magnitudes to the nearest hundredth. 0.14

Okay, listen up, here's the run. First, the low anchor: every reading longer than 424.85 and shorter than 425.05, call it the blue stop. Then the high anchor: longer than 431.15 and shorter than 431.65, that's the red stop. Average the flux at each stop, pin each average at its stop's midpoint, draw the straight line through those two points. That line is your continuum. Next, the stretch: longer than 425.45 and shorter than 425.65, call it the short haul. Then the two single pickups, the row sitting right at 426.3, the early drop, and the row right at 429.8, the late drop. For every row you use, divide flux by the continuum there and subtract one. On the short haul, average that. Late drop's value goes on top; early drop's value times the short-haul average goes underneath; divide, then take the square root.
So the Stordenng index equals 21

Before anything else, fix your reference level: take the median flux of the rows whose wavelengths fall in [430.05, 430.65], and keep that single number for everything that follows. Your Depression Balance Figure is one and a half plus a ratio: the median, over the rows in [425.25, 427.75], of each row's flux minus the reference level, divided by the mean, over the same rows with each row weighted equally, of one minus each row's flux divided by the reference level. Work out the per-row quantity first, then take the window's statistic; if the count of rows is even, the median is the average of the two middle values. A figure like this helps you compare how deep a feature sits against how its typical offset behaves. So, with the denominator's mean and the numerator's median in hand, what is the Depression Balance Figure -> -12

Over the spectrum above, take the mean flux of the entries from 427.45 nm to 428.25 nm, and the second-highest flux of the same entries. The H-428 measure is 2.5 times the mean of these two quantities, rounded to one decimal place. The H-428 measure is 34.2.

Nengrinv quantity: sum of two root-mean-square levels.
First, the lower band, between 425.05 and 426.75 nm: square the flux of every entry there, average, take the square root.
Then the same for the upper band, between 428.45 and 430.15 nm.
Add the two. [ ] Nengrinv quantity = 27.1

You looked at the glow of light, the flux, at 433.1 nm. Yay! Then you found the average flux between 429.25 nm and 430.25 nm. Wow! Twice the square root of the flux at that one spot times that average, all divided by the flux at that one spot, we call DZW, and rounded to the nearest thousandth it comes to 2.090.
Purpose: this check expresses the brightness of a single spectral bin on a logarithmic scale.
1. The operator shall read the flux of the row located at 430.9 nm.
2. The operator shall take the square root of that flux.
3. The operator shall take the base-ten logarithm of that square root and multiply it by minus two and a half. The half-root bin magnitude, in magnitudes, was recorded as -1.44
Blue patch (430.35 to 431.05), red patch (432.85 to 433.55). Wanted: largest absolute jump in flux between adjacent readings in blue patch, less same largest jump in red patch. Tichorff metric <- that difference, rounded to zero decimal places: 0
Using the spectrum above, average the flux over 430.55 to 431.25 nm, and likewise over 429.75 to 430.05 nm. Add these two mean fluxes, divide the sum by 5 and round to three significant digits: 5.44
